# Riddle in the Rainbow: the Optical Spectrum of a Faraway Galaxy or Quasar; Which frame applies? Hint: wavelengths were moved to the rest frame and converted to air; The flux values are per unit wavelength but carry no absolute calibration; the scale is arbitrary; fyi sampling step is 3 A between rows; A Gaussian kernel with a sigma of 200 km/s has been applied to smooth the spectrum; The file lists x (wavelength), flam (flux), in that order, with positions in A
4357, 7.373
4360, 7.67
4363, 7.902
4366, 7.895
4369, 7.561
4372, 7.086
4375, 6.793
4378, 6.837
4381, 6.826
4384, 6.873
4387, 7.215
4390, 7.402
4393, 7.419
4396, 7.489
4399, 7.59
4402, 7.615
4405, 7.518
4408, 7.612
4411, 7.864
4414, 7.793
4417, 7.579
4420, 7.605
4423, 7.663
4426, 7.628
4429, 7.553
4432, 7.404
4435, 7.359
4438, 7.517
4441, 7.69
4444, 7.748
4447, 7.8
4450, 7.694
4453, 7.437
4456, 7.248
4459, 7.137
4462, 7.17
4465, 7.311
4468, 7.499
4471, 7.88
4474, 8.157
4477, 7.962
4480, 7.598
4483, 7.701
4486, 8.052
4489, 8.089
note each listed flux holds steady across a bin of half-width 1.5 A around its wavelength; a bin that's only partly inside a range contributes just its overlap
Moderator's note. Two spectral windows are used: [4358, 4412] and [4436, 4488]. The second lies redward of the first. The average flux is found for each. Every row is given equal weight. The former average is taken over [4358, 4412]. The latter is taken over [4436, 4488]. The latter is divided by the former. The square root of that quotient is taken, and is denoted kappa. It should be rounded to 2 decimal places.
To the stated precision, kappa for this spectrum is 1.02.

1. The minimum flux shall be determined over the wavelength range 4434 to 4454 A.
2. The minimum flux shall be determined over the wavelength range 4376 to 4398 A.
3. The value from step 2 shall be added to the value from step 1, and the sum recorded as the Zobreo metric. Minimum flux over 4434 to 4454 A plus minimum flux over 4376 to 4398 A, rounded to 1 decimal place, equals 14.2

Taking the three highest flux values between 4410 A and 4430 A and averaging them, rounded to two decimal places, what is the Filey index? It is 7.77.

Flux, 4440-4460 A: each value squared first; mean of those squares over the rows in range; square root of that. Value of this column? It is 7.54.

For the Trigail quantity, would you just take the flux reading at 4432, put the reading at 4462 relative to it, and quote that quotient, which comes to 0.97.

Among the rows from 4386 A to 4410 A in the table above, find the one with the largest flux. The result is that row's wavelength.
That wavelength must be 4402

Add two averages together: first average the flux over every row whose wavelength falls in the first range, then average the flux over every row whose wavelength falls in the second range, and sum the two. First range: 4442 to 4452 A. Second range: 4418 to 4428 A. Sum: 15.4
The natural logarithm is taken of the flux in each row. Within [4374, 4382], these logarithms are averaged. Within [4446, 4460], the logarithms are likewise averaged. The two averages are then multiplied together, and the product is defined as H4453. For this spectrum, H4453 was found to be 3.86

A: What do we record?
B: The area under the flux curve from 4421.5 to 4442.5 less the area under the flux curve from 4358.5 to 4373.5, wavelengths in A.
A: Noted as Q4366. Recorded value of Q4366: 44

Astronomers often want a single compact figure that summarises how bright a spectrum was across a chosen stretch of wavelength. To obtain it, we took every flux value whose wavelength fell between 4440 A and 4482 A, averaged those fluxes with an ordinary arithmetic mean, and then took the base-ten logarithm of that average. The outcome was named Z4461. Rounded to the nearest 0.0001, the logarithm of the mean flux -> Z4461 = 0.8805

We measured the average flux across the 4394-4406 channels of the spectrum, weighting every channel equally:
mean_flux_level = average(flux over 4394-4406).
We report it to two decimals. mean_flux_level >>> 7.55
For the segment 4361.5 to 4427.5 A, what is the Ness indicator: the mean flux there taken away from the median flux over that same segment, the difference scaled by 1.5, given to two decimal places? 0.19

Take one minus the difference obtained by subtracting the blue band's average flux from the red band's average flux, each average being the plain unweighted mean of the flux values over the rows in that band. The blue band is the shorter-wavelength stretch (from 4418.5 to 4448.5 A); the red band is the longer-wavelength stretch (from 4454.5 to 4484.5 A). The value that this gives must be 1.03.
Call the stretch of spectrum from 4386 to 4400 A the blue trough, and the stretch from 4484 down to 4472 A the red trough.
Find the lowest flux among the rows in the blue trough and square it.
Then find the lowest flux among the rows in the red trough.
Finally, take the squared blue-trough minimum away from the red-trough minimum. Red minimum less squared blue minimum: -44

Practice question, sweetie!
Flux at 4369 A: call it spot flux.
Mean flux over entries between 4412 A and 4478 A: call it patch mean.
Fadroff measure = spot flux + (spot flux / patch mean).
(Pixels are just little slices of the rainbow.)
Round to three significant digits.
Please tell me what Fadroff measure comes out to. 8.56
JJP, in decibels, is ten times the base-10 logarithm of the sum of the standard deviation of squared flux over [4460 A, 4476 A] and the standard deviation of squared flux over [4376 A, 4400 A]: 10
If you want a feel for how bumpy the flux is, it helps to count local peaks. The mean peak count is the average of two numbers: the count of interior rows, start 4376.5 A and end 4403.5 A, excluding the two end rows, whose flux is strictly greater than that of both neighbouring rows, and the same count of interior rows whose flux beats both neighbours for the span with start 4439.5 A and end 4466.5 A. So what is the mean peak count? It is 0.50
